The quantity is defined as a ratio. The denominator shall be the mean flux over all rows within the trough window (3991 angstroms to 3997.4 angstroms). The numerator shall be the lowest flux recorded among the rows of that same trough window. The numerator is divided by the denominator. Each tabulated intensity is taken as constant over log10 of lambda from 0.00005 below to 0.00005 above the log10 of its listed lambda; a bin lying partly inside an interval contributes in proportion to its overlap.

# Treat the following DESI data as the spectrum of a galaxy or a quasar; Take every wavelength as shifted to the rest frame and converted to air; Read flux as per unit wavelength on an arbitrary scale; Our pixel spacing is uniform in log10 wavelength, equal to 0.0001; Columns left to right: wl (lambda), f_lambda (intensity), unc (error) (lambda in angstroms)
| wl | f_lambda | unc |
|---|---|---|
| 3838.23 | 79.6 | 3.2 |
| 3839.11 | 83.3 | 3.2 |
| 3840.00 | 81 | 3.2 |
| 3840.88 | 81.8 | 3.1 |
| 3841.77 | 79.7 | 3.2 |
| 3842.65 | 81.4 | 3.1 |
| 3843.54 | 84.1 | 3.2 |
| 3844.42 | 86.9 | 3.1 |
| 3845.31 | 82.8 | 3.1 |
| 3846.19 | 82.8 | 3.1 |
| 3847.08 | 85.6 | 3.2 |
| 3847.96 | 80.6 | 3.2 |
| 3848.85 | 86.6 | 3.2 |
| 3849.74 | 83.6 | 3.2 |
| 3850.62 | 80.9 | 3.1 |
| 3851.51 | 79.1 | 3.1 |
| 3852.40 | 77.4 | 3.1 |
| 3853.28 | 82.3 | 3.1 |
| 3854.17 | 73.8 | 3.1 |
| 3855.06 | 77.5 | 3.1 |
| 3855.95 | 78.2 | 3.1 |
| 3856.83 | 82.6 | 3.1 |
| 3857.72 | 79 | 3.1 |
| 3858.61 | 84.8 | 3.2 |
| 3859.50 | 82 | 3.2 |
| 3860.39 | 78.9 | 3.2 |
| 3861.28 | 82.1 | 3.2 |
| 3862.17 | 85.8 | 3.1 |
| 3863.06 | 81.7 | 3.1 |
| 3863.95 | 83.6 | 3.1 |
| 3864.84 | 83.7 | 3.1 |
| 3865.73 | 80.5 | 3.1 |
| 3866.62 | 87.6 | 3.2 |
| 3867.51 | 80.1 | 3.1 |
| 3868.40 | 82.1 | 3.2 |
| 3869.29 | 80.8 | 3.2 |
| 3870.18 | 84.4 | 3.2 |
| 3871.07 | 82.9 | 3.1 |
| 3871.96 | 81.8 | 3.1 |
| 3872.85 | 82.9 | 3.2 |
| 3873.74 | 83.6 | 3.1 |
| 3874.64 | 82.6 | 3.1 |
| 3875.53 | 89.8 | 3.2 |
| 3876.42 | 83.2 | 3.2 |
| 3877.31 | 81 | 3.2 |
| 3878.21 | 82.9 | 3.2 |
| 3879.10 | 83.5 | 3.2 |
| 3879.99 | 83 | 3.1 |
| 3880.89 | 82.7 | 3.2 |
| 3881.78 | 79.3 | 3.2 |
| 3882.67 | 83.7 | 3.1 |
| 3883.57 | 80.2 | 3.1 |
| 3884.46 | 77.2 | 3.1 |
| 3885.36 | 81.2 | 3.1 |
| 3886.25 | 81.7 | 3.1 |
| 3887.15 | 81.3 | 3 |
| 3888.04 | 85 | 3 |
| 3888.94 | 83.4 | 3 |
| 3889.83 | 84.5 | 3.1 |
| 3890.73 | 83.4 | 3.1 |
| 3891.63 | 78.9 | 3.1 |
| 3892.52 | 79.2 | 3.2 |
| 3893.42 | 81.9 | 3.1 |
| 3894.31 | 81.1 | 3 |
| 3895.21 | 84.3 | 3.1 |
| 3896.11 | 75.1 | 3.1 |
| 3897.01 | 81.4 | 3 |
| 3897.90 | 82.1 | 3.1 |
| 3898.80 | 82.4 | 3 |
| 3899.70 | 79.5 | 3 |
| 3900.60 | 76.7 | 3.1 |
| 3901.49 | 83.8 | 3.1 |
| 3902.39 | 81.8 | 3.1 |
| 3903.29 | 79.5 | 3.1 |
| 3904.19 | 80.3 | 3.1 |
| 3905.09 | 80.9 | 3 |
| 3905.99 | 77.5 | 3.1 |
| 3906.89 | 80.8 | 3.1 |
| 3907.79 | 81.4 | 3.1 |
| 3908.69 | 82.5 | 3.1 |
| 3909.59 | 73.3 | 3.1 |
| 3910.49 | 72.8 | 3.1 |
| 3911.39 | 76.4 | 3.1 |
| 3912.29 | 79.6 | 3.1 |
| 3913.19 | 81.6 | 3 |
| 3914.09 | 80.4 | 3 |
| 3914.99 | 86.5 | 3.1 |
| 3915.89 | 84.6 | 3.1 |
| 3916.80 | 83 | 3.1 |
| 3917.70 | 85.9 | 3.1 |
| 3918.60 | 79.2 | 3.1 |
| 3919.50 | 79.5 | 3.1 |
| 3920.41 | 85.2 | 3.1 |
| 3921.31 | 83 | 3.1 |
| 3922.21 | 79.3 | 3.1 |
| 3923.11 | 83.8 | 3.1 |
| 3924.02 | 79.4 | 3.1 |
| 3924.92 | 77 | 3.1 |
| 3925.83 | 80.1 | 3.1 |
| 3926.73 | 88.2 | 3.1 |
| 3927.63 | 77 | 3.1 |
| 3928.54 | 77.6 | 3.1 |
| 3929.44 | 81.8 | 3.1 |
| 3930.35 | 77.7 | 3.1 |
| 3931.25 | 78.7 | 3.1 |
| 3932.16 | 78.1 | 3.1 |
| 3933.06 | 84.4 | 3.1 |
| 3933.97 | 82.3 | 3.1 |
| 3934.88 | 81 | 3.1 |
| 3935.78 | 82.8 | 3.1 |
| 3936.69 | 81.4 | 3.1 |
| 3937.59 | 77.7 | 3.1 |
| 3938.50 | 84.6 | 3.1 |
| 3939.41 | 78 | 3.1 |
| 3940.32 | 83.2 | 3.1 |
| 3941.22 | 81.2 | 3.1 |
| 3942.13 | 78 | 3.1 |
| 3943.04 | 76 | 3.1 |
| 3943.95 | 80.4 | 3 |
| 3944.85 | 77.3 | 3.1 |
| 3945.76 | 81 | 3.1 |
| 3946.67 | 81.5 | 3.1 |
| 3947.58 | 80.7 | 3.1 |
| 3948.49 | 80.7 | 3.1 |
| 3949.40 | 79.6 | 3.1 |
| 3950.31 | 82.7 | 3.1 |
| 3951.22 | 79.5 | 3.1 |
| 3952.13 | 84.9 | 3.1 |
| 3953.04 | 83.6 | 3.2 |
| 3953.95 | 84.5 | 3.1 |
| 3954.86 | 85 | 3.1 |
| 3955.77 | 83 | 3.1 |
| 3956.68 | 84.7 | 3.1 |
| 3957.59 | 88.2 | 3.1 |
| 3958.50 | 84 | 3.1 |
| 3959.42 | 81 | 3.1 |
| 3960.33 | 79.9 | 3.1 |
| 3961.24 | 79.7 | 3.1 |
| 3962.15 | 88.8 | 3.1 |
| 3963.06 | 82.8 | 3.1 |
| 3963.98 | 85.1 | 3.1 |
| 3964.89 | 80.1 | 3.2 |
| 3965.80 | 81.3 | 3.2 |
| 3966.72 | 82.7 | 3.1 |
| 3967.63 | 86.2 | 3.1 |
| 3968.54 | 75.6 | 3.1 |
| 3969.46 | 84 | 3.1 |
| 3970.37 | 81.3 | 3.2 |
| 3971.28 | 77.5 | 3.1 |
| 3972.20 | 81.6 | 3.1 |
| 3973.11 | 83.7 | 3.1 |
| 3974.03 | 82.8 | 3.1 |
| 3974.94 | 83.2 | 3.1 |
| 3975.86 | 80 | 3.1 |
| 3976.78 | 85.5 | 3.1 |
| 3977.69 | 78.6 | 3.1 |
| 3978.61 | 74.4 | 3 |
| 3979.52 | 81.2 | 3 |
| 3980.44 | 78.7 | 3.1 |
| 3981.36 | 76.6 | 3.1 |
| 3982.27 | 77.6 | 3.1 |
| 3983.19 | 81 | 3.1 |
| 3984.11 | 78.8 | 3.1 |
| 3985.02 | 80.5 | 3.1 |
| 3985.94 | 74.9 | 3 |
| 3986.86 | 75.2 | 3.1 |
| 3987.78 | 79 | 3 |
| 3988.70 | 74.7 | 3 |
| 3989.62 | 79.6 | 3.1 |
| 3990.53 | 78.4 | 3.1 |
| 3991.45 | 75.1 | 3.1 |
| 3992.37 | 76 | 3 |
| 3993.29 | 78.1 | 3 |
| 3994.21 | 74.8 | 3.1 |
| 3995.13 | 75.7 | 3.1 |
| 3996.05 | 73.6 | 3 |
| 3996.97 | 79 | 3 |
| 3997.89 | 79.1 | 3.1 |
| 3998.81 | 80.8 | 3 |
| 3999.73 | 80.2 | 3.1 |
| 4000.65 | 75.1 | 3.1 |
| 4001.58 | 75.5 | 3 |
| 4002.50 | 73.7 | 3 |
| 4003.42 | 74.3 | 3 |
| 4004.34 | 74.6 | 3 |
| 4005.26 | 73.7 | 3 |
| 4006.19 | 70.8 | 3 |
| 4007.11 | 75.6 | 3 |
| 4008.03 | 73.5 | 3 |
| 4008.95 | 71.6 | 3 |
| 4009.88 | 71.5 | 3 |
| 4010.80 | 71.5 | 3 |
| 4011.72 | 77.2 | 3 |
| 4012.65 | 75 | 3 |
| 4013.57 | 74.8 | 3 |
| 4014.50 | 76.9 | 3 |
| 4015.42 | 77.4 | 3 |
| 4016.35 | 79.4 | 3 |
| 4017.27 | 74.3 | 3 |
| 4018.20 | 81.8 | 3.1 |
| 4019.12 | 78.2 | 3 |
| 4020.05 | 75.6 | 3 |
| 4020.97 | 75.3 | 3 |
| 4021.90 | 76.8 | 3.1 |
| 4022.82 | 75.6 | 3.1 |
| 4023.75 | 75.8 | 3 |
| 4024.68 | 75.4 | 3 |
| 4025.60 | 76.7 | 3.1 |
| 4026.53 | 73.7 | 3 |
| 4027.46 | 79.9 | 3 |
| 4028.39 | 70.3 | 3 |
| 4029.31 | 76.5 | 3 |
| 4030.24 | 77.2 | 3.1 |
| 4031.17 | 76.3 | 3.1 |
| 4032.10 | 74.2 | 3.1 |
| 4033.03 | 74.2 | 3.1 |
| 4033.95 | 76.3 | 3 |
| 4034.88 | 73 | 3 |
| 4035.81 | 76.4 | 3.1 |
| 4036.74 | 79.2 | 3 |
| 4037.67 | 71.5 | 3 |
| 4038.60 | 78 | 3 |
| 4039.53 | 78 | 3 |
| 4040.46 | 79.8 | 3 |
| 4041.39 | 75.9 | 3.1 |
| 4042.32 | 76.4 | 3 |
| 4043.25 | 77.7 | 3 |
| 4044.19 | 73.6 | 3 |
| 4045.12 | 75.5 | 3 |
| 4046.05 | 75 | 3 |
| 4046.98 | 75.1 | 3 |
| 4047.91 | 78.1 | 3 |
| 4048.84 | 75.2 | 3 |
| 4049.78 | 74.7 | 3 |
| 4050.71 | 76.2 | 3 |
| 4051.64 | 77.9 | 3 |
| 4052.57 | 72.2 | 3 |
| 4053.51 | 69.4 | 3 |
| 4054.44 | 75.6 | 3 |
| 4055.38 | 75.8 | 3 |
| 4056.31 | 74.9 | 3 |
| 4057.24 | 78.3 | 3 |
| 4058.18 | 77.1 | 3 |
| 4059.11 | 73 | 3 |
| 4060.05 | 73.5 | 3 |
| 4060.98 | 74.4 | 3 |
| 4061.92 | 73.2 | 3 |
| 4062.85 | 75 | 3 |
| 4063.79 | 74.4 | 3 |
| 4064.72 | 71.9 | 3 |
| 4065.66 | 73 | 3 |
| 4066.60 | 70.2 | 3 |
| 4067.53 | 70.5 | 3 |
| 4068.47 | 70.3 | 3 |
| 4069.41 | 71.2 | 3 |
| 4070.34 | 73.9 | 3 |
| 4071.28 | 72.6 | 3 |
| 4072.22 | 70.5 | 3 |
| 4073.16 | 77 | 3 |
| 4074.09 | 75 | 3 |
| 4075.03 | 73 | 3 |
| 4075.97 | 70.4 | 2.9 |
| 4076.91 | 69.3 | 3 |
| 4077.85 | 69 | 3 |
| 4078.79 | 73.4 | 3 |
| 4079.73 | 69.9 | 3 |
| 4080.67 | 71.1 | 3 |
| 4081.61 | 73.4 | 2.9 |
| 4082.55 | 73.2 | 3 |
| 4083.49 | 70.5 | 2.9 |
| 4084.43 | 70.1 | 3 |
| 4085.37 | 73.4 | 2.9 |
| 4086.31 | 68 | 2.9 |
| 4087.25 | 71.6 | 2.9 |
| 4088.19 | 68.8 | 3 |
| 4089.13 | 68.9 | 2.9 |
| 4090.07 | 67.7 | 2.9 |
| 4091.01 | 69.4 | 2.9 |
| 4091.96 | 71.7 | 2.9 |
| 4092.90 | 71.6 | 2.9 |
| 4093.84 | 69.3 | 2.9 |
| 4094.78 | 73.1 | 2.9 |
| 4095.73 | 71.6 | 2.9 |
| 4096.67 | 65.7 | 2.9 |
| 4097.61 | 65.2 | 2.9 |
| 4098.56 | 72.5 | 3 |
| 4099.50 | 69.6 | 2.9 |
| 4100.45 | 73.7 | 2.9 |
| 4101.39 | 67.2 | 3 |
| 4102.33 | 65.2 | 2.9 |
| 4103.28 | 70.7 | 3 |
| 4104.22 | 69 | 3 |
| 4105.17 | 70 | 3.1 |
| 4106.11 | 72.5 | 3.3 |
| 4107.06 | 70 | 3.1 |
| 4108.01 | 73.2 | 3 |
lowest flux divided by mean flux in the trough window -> 0.968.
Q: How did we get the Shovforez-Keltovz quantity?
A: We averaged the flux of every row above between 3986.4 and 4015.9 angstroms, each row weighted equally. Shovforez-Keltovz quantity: 75.7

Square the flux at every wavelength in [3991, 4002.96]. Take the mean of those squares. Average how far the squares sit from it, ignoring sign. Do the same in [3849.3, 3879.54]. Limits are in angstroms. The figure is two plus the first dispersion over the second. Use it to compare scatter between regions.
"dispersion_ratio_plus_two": 2.93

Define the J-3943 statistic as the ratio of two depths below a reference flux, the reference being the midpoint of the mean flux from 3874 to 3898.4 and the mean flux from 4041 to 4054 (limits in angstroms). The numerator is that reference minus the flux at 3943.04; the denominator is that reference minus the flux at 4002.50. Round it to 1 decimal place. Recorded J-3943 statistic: 0.5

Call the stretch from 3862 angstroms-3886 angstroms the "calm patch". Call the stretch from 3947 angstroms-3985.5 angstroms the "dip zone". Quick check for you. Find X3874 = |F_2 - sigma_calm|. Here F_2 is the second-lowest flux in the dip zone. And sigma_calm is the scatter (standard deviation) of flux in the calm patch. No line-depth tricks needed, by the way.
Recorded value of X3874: 73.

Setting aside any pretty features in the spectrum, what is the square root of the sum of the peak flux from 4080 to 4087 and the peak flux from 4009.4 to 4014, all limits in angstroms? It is 12.3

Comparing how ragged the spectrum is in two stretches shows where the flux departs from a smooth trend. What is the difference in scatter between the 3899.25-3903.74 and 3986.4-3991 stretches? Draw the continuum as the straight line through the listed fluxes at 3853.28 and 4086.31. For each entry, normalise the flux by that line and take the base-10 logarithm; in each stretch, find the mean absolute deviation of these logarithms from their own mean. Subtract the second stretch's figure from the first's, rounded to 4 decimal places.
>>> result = -0.0002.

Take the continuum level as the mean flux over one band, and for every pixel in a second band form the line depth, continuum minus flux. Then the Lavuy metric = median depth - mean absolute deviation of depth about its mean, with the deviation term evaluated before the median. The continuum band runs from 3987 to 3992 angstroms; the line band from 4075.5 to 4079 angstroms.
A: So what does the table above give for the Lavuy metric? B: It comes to 6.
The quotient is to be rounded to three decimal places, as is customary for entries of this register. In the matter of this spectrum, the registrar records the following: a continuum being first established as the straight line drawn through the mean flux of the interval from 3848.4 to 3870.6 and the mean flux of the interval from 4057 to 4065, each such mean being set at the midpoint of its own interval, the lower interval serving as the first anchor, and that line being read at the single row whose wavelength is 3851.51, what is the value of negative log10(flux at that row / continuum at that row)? 0.015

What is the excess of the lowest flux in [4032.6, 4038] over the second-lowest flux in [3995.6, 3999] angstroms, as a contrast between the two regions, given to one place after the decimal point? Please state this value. -7.5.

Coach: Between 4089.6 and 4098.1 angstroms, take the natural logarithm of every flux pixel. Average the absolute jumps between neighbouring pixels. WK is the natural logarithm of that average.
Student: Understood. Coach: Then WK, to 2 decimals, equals -3.43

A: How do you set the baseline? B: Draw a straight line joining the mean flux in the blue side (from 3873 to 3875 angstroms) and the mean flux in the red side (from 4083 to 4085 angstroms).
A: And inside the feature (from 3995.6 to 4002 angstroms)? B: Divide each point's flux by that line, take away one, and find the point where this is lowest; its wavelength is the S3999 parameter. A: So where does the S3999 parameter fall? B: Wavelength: 3996.05 angstroms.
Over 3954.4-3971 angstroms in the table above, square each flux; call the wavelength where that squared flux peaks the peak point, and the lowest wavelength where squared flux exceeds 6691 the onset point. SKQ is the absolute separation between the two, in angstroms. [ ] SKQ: 7.3 angstroms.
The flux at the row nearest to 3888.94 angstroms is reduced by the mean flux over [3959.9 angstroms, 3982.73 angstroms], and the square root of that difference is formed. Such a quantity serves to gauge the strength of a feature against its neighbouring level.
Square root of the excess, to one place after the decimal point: 1.5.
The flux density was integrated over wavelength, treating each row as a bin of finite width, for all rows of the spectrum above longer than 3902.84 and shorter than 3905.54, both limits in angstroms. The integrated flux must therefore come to 216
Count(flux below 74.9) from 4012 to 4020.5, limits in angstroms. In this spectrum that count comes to 2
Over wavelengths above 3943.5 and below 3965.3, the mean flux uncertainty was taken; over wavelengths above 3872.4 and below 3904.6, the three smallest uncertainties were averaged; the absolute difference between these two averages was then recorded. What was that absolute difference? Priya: 0.104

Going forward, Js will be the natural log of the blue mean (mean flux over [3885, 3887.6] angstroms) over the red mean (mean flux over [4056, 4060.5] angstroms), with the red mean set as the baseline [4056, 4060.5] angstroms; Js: 0.08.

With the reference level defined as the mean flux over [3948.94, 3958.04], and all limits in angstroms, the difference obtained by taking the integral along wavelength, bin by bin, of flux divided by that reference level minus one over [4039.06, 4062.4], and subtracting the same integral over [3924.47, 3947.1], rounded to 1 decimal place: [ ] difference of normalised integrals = -1.4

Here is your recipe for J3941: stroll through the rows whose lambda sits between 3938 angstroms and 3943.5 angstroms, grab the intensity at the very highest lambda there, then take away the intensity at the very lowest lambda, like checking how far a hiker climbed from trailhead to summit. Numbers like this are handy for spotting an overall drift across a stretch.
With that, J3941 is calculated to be -9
